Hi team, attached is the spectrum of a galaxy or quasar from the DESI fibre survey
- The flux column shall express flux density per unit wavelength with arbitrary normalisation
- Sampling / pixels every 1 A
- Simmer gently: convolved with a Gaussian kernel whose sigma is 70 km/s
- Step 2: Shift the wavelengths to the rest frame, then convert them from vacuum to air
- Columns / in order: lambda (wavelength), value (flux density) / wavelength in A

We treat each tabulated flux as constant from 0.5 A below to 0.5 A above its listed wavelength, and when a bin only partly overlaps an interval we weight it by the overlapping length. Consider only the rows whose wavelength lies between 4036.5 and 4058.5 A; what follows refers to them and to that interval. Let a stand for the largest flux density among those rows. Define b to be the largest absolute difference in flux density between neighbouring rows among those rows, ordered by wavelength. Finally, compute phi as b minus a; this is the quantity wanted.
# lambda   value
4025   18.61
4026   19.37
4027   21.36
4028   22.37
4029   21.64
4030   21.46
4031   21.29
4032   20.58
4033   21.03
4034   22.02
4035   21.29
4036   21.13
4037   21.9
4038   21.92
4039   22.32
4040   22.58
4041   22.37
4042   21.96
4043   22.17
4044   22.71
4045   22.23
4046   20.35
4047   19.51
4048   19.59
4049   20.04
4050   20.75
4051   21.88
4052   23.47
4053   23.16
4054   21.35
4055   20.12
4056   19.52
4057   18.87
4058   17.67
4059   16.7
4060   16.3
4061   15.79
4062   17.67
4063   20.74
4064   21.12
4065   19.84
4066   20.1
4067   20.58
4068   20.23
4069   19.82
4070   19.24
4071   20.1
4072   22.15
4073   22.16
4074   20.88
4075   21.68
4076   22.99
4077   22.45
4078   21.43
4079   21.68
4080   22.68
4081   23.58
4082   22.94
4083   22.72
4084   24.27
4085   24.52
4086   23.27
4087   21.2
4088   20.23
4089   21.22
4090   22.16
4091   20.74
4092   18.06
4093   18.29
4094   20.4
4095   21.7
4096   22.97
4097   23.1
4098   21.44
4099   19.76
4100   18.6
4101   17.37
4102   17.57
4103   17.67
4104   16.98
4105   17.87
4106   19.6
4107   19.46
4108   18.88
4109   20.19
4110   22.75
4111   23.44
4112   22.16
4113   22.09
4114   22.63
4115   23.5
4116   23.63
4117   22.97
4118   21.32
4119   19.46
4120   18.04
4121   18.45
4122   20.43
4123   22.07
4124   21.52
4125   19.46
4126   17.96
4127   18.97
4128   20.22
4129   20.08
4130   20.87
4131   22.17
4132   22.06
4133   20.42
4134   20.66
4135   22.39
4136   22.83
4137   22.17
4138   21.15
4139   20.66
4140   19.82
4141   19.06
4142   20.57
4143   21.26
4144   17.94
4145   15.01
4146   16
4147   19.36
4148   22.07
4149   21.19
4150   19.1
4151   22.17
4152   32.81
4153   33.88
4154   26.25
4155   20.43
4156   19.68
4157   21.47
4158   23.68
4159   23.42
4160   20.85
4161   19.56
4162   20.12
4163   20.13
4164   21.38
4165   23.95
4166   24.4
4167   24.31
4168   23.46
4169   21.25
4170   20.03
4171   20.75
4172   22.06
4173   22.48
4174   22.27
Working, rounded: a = 23.47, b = 1.9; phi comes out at -21.6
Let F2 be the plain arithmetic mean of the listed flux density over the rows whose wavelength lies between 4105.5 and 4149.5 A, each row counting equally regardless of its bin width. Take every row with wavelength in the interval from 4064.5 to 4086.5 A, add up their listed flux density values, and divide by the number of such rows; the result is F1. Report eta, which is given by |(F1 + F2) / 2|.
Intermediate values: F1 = 21.8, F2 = 20.6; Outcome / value 21.2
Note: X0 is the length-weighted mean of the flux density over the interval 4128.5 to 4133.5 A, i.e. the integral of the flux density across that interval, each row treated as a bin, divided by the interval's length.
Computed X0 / 21.1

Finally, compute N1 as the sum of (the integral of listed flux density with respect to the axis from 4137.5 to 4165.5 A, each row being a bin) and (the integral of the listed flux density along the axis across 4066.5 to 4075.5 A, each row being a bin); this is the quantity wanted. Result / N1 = 790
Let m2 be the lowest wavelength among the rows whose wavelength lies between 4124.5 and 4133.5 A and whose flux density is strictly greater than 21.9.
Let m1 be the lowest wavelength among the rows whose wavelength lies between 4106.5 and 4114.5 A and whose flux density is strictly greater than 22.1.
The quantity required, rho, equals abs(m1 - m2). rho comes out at 21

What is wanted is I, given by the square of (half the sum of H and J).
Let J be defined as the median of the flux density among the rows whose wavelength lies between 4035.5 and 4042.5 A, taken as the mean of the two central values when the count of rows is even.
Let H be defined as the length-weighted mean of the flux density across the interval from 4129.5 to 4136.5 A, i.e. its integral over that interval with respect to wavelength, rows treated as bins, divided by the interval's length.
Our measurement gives 475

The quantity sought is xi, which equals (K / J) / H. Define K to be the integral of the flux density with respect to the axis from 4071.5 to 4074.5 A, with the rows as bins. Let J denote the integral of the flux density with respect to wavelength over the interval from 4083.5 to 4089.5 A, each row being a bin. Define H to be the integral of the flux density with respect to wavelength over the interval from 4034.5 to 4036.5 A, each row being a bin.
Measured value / 0.011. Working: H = 42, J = 135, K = 65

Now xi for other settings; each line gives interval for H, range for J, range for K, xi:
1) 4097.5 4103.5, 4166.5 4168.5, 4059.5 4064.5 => 0.017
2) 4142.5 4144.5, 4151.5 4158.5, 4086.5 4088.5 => 0.006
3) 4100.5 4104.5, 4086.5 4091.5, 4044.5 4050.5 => 0.017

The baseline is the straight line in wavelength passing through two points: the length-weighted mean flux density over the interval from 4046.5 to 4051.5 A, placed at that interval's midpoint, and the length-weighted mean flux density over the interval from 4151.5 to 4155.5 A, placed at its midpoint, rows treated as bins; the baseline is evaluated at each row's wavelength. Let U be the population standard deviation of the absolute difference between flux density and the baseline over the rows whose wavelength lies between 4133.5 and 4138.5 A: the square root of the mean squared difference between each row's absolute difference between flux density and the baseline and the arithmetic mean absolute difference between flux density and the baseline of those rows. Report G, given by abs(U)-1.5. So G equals -0.7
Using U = 0.8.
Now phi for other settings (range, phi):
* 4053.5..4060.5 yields -20.1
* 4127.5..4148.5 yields -19.5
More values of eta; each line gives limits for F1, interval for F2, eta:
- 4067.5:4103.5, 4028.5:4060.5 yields 21.0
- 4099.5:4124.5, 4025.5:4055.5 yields 20.9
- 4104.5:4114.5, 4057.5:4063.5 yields 19.2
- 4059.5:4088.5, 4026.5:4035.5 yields 21.3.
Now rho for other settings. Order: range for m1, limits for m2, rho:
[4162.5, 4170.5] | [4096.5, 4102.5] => 68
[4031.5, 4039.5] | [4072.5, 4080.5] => 34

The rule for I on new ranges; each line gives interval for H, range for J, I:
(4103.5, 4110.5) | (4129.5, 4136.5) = 430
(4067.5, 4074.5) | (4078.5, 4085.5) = 475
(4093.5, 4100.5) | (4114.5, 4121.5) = 451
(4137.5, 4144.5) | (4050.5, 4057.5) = 429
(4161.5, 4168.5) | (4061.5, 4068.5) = 457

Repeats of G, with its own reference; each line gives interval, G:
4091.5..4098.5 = 0.3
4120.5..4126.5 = 0.0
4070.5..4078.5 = -0.8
